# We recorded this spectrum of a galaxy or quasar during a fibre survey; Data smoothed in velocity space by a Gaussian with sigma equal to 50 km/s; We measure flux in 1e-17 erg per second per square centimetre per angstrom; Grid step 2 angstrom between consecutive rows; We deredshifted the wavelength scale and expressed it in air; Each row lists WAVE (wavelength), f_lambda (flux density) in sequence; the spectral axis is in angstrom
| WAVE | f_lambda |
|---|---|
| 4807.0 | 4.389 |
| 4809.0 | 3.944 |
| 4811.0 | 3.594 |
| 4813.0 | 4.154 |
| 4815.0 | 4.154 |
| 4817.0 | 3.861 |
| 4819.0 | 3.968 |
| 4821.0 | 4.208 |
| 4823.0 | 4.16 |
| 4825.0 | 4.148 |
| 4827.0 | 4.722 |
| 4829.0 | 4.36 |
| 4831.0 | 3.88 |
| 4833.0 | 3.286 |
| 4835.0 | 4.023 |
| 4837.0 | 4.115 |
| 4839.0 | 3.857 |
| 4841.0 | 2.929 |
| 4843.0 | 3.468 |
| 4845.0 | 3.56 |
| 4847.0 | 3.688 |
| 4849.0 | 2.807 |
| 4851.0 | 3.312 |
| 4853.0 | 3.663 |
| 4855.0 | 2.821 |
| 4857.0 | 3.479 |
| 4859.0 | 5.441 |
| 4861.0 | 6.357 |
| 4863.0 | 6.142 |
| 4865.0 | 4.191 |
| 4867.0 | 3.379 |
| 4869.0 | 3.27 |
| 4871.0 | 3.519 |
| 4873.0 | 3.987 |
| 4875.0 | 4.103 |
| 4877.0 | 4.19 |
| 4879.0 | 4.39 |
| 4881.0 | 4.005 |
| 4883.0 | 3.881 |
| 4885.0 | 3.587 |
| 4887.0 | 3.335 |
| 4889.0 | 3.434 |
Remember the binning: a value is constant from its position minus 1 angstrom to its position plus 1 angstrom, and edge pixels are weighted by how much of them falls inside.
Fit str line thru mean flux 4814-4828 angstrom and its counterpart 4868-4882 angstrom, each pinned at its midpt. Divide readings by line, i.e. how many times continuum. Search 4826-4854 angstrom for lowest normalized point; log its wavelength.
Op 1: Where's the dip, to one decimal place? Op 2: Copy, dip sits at 4849.0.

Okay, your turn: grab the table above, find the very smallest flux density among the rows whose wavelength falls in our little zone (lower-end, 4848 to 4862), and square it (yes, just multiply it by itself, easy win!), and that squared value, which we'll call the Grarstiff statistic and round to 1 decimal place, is 7.9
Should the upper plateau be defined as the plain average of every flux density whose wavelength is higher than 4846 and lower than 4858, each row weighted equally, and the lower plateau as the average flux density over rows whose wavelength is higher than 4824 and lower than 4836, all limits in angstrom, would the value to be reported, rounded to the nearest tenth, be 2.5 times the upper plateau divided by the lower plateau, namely 2.0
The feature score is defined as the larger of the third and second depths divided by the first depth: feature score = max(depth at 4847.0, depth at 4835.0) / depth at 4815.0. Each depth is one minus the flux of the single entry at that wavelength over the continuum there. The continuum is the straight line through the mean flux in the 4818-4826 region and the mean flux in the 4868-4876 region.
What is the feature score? 11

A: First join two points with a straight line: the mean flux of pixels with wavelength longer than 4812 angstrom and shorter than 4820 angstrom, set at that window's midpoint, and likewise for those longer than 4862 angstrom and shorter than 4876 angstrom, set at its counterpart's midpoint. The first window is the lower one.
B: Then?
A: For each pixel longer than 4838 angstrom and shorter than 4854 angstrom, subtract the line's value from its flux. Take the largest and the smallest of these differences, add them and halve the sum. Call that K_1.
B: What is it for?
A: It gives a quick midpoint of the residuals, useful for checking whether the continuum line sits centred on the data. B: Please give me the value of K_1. -0.7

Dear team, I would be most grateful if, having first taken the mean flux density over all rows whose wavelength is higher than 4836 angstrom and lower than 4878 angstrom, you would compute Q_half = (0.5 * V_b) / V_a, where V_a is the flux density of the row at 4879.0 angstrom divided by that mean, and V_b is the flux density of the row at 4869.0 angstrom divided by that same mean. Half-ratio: 0.37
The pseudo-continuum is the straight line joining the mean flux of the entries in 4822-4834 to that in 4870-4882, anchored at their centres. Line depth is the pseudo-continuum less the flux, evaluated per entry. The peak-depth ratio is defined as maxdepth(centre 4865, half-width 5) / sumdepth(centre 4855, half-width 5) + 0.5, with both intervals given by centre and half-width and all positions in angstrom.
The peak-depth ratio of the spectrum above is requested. 0.99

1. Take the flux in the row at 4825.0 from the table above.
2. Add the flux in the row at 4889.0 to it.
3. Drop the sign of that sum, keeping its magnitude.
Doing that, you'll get 7.58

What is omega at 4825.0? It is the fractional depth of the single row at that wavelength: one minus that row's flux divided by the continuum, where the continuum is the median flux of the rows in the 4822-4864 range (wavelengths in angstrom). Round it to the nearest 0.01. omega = -0.08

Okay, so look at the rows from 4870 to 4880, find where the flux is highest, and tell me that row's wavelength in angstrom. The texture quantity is 4879.0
